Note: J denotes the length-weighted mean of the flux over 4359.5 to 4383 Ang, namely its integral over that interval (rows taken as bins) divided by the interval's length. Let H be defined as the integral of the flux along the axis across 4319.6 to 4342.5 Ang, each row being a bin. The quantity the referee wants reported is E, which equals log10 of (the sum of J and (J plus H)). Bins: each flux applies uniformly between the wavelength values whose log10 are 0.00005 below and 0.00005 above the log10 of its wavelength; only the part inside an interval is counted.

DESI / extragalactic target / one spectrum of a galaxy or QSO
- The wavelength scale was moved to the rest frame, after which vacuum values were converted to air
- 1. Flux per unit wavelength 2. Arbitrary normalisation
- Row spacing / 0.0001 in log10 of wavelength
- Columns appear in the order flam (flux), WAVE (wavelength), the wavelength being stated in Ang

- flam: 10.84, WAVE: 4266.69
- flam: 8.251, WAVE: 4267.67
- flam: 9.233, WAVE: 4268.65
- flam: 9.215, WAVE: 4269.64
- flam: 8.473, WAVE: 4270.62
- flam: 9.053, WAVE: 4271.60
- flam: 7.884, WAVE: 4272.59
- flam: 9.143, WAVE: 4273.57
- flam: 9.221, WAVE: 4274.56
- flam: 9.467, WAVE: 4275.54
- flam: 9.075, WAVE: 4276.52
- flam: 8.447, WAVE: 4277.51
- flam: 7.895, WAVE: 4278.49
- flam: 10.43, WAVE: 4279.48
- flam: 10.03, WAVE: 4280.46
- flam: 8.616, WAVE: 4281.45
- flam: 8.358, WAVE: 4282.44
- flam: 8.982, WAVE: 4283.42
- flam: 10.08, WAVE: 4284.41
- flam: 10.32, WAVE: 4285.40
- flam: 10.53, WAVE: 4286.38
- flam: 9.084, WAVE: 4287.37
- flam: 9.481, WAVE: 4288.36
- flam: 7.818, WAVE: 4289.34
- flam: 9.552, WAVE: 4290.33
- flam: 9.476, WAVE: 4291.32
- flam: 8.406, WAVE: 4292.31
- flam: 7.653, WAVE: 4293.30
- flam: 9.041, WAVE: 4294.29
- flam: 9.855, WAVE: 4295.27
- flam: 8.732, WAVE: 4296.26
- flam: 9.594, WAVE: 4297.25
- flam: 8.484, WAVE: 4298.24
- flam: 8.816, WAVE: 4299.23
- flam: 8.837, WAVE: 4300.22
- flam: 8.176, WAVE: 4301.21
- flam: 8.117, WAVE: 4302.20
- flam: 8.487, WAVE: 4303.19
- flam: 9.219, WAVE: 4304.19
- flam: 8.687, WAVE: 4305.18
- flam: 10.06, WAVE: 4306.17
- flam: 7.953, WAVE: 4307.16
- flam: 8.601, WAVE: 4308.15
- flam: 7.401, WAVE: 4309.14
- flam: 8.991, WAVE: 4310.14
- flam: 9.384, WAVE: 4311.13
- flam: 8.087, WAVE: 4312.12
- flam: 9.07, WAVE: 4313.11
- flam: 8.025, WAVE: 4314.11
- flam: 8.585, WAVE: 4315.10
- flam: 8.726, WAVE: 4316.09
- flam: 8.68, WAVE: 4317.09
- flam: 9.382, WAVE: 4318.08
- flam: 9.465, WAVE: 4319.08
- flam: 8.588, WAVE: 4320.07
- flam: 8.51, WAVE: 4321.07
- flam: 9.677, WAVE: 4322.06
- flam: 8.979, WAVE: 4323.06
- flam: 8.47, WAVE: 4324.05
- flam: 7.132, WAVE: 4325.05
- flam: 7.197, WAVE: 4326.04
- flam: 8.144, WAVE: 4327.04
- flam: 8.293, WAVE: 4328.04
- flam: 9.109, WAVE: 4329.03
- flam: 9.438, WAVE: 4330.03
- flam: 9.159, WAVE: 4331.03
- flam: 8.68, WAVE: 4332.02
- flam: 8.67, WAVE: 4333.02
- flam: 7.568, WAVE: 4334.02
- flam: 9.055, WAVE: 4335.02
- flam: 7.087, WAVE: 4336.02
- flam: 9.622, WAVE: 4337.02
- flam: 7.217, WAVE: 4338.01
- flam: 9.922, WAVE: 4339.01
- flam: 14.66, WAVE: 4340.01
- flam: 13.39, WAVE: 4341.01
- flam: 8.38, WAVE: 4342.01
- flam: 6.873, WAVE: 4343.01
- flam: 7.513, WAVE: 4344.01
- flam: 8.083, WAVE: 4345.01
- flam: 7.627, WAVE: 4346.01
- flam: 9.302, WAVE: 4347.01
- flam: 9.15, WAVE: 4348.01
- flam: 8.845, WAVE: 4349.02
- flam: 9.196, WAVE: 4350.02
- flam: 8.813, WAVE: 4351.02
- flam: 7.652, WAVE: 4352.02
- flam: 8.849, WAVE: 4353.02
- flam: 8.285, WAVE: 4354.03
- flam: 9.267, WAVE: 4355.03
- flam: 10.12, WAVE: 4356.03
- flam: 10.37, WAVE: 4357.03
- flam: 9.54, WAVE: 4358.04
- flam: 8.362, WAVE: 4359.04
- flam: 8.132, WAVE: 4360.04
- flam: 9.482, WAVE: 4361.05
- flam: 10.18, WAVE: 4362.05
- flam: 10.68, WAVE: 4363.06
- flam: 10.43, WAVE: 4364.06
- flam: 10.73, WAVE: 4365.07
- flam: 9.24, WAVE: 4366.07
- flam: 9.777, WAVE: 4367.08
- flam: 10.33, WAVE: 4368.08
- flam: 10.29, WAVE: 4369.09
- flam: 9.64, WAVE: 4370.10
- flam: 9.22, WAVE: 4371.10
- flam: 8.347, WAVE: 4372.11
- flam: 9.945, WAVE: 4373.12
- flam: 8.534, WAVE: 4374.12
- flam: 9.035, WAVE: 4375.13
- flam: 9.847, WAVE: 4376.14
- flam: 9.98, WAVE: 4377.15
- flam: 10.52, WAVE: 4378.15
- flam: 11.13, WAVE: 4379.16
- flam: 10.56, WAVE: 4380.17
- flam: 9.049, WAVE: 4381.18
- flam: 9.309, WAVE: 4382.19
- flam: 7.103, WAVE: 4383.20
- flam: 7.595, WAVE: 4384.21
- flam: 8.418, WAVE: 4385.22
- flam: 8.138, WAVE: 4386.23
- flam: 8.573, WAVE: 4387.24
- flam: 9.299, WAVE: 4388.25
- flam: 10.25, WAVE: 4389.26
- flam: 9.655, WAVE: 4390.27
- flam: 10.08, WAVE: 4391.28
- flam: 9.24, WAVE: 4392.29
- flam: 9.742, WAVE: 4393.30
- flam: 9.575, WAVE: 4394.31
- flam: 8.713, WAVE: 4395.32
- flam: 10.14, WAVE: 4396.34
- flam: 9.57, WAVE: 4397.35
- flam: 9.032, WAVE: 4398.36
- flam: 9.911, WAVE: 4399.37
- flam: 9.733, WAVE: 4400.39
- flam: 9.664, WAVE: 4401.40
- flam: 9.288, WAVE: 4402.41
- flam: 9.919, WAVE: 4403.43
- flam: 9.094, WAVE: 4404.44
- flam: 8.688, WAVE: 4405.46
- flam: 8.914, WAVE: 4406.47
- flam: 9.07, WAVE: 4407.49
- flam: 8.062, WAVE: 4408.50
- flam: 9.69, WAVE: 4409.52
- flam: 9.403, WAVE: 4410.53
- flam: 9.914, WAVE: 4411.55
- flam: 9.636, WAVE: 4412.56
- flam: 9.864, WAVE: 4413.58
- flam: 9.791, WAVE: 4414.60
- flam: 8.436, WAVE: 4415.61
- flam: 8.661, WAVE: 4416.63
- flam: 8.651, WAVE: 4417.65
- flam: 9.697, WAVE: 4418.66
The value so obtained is 2.35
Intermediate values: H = 206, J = 9.7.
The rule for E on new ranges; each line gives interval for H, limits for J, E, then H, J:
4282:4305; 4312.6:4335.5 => 2.35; 207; 8.6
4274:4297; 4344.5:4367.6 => 2.36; 211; 9.2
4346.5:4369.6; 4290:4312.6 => 2.37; 218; 8.8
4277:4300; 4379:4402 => 2.36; 210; 9.3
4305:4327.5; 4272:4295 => 2.33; 194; 9.1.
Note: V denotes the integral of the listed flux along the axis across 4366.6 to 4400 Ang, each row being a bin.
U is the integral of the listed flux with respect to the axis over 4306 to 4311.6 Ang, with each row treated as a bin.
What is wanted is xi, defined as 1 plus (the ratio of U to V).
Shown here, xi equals 1.2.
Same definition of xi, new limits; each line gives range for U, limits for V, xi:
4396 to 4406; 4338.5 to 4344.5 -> 2.6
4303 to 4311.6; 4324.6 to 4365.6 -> 1.2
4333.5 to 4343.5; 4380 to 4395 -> 1.7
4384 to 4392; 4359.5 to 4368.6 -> 1.8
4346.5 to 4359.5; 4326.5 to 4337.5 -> 2.2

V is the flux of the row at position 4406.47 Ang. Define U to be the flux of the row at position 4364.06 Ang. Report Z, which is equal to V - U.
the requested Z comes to -1.5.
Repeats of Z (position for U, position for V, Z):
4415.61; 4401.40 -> 1.2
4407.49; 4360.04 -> -0.9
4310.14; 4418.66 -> 0.7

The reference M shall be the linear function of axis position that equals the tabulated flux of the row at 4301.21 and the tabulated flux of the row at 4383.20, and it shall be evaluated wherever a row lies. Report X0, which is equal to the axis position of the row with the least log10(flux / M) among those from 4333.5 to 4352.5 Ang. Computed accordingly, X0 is 4343.01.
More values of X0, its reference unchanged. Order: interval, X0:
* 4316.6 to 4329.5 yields 4325.05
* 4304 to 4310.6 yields 4309.14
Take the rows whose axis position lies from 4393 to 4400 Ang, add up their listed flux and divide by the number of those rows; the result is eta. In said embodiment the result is 9.53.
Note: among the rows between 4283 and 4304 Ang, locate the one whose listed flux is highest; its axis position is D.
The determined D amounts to 4286.38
